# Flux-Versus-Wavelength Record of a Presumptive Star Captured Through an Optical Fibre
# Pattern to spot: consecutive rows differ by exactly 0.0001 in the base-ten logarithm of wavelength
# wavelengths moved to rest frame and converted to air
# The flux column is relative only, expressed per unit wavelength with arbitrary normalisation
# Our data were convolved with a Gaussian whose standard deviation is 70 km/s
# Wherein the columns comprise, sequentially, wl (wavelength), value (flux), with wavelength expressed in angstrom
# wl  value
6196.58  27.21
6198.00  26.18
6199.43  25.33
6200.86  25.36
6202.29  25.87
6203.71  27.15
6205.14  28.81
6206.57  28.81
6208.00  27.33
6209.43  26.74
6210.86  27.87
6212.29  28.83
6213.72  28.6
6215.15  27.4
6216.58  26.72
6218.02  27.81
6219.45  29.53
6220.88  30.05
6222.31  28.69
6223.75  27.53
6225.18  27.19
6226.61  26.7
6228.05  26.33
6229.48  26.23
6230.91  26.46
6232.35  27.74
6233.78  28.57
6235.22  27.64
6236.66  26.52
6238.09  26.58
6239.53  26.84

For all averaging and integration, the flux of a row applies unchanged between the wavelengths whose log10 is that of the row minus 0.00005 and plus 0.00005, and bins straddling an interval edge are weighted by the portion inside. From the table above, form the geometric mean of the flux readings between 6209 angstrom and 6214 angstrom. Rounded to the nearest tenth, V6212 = 28.0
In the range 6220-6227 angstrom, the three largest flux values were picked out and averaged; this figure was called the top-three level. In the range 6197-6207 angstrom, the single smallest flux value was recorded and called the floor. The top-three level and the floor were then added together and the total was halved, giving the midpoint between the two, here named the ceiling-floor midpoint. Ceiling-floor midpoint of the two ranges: 27.0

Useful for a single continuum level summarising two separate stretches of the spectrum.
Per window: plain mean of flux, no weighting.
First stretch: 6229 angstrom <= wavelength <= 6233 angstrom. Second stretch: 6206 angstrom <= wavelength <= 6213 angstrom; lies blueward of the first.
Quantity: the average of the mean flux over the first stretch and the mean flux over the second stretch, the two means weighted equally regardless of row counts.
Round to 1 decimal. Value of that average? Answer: 27.4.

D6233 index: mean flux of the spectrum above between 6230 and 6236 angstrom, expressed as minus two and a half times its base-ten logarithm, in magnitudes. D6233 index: -3.60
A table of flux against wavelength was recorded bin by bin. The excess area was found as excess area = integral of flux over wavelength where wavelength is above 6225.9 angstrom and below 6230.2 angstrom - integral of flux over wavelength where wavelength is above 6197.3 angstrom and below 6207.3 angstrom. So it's -154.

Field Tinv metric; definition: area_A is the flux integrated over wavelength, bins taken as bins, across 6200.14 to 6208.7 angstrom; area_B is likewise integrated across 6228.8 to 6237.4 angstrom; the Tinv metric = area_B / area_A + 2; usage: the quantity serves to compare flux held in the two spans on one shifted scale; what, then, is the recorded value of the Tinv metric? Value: 3.00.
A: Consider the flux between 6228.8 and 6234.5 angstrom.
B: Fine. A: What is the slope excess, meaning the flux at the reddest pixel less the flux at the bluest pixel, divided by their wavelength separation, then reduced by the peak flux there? -28.0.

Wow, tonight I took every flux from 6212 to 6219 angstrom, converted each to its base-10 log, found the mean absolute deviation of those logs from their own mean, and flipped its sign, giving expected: -0.0105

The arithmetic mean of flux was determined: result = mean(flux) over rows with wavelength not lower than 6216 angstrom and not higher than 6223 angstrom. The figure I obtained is 28.6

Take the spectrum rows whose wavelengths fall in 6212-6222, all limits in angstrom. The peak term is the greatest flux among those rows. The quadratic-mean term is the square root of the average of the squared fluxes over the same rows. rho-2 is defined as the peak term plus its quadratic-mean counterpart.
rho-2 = 58.5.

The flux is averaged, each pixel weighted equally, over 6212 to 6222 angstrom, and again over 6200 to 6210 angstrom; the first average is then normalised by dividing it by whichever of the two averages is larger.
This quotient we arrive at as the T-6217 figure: 1.000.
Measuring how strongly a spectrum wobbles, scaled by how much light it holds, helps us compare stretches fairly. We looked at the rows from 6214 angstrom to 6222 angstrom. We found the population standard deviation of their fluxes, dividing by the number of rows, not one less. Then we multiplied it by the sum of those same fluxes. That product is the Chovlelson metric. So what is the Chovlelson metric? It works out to 180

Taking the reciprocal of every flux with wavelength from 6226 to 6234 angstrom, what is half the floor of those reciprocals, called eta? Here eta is 0.0175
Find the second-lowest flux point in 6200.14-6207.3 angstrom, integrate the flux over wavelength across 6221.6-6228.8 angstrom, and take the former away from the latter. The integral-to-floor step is 170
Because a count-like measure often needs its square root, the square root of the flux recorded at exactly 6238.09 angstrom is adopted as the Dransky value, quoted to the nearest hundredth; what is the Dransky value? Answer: 5.16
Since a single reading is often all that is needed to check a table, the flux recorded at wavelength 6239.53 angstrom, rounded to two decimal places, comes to 26.84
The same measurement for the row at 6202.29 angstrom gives 25.87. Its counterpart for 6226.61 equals 26.70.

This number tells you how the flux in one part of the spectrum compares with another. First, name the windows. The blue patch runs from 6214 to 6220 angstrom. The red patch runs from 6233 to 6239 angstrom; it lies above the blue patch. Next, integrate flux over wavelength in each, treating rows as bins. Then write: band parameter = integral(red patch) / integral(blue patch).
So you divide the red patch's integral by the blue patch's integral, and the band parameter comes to 0.98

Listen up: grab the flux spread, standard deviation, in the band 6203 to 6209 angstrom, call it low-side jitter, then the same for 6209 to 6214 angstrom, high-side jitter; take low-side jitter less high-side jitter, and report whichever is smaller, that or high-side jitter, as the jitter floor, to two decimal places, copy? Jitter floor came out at -0.03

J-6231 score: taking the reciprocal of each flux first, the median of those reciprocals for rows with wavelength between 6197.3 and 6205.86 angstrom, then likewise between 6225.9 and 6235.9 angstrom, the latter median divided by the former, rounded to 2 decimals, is 0.97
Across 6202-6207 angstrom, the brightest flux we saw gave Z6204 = 28.81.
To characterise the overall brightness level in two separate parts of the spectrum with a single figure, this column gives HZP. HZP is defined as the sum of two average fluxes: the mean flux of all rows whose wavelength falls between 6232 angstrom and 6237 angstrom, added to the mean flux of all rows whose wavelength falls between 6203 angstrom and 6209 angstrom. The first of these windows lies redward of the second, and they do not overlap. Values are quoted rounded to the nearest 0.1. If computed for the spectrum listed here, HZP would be 55.6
